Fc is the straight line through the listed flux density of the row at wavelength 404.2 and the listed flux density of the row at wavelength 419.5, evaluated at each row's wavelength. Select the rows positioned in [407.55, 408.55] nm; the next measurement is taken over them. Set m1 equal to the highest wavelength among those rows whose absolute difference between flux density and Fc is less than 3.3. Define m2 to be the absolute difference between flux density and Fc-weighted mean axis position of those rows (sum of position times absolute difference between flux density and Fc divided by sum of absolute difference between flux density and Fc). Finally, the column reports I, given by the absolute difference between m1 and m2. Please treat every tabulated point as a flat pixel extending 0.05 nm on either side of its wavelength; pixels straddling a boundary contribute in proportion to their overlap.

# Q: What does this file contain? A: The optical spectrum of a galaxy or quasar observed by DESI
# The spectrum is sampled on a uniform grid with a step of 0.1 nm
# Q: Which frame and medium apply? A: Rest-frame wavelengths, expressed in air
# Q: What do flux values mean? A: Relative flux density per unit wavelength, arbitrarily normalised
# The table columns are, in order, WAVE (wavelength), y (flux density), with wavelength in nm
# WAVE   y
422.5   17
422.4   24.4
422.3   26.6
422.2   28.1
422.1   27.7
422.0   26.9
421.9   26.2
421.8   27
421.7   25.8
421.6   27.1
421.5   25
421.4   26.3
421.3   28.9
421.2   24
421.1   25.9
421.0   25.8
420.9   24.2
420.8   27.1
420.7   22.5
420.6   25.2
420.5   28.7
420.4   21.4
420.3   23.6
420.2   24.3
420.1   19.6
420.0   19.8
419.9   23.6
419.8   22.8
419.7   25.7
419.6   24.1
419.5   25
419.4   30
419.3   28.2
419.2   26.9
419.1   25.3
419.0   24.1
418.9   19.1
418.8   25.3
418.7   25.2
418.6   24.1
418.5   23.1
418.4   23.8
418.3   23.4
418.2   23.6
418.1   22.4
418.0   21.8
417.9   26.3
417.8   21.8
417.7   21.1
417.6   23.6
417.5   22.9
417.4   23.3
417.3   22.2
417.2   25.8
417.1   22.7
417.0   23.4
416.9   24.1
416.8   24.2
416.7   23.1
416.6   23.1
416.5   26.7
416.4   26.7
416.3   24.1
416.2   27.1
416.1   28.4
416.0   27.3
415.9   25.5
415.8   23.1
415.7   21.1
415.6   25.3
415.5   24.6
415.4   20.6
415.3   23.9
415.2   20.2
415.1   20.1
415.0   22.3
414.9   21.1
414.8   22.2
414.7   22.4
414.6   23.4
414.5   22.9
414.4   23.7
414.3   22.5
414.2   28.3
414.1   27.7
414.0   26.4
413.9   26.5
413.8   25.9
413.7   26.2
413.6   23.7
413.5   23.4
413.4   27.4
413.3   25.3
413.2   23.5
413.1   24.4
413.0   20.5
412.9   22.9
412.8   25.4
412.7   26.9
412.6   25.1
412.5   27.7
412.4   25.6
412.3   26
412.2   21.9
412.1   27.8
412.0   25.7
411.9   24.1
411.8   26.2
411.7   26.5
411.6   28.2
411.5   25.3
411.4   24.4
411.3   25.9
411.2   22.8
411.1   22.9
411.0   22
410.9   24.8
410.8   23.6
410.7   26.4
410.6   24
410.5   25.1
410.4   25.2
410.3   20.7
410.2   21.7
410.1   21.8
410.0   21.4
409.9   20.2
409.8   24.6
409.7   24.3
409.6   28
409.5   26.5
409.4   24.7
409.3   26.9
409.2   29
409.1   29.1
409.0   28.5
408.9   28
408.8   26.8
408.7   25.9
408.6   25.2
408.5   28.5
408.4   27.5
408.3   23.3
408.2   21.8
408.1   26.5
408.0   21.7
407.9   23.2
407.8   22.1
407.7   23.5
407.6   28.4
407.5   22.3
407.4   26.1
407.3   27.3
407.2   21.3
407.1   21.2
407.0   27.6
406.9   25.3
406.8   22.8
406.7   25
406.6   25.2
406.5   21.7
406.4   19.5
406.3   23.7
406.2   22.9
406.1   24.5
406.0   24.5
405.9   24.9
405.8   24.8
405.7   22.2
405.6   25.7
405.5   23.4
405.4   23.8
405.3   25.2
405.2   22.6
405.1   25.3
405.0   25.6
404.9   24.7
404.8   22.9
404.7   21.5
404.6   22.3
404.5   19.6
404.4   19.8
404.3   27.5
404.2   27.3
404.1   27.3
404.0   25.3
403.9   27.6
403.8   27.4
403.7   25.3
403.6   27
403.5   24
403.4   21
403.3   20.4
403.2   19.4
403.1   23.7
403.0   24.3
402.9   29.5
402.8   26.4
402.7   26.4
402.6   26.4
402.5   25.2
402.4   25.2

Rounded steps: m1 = 408.5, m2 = 408.01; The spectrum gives 0.49 nm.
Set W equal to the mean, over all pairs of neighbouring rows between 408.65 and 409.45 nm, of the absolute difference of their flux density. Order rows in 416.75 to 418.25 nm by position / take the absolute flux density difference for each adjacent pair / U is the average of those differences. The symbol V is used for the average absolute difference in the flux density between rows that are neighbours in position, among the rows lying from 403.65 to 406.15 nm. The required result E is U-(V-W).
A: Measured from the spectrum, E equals 1.2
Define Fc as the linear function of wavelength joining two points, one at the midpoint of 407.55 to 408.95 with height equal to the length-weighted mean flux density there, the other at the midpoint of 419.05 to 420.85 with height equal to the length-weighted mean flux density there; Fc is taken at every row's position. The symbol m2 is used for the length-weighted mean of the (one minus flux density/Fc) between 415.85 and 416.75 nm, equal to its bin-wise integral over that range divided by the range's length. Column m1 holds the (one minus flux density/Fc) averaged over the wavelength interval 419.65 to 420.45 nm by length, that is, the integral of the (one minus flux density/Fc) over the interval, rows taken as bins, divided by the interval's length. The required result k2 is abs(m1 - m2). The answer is 0.122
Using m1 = 0.08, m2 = -0.039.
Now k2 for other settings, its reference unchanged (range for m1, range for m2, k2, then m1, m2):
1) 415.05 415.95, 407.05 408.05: 0.027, 0.09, 0.059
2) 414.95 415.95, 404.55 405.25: 0.018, 0.09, 0.070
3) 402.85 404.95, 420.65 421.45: 0.086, 0.05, -0.040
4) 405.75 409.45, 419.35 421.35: 0.011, 0.01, 0.001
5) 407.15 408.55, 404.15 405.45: 0.038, 0.03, 0.064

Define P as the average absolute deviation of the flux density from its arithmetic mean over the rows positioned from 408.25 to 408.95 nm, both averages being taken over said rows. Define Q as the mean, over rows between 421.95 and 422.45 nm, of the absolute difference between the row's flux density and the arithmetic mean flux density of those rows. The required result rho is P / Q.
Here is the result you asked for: 1.4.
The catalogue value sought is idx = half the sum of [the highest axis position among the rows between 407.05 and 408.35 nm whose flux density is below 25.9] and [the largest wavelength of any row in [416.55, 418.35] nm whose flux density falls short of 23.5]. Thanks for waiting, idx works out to 413.30 nm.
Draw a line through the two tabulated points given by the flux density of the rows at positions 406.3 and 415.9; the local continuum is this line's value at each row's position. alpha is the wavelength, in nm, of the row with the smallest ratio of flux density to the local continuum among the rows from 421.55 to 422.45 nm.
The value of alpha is 422.4 nm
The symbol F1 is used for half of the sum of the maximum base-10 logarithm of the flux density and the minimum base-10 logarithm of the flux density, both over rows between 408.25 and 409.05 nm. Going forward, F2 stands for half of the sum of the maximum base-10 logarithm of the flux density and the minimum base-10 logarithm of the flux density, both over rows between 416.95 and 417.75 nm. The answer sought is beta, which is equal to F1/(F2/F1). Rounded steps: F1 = 1.41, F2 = 1.37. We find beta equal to 1.46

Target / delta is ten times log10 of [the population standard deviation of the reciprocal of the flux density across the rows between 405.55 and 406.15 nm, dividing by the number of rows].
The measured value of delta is -27.2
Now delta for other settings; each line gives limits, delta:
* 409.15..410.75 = -23.5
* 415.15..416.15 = -23.3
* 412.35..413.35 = -24.6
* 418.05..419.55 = -23.8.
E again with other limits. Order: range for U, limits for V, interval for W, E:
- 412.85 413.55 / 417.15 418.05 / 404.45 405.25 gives 1.8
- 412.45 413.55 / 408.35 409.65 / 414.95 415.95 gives 3.5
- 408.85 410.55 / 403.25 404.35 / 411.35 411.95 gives 1.6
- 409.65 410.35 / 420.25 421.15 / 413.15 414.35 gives -0.1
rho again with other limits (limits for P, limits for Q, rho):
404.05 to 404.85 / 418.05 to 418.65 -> 6.6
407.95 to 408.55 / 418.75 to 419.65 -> 1.3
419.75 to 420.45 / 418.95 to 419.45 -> 0.9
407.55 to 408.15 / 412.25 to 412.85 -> 2.7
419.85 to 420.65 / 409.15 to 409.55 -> 1.9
